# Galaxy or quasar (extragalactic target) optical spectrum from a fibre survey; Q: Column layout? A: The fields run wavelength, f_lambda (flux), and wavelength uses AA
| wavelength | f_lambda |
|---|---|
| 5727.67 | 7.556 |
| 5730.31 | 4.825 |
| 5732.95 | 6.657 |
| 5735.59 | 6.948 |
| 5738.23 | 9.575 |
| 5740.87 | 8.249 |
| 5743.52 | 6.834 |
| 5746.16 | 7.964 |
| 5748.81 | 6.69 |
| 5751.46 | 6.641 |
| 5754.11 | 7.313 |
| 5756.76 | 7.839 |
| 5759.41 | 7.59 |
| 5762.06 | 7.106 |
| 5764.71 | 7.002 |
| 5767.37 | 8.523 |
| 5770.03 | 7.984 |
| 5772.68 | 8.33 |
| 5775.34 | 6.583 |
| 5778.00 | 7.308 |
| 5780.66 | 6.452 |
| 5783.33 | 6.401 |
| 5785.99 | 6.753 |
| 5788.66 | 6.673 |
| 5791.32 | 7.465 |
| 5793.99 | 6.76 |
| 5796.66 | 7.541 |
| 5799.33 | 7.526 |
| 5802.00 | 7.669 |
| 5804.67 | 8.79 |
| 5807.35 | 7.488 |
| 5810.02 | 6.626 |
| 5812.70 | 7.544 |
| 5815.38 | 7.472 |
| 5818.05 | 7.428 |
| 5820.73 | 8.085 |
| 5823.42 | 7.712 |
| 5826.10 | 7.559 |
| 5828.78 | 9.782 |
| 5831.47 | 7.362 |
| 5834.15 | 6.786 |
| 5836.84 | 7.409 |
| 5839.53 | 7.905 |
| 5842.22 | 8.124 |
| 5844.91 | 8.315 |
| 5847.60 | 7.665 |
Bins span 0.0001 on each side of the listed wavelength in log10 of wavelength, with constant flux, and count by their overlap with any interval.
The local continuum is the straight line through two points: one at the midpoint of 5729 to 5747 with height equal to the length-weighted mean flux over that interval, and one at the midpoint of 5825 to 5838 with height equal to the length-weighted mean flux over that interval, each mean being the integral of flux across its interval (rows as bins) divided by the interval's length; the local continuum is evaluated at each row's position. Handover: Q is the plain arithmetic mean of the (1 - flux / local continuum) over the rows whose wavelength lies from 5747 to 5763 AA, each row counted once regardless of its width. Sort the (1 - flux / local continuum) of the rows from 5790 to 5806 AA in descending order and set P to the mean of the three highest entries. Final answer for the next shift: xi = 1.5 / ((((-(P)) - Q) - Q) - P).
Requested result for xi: -11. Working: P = 0.04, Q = 0.02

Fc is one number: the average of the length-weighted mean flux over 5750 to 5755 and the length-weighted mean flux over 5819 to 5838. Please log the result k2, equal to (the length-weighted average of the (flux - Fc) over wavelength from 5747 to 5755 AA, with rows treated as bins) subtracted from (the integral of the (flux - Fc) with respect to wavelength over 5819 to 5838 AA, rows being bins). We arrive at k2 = 8.8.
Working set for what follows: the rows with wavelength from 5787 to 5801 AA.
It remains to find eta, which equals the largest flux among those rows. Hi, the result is 7.541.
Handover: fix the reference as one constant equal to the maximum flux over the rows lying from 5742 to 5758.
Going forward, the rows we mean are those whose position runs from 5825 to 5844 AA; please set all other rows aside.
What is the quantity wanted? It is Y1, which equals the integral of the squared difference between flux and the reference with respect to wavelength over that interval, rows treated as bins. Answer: 15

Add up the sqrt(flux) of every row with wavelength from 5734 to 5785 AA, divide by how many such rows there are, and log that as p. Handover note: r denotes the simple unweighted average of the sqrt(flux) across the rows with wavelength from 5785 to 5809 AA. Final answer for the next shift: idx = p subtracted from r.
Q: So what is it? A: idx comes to -0.004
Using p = 2.72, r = 2.72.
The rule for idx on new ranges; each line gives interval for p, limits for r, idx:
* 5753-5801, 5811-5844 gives 0.087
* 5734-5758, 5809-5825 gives -0.012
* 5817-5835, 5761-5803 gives -0.101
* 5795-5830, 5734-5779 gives -0.042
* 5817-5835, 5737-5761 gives -0.033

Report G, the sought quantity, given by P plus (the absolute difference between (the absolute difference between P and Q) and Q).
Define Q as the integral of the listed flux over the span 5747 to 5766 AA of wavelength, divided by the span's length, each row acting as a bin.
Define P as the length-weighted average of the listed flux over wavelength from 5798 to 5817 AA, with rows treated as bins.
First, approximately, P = 7.59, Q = 7.19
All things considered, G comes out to 14.4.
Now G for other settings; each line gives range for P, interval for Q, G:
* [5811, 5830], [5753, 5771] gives 15.2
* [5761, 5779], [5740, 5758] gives 14.7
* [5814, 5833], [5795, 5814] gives 15.2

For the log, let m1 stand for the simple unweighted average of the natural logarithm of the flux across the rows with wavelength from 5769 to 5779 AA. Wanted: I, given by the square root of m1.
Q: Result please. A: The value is 1.42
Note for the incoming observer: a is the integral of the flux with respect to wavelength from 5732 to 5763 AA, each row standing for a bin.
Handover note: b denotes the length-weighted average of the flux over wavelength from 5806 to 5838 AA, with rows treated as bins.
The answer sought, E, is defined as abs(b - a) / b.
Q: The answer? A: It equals 29.4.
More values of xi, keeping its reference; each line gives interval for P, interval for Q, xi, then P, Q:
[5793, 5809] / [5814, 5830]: -57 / 0.05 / -0.03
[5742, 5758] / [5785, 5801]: -5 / 0.08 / 0.06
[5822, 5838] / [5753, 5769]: -13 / 0.08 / -0.02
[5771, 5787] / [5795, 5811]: -5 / 0.14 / 0.00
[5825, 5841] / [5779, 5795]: -4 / 0.08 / 0.11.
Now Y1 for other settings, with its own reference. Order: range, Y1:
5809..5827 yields 7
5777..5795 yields 26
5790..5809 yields 9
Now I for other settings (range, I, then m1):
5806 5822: 1.42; 2.01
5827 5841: 1.43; 2.05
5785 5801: 1.40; 1.96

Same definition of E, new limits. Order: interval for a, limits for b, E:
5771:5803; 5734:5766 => 29.5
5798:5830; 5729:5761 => 33.4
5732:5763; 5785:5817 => 30.4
